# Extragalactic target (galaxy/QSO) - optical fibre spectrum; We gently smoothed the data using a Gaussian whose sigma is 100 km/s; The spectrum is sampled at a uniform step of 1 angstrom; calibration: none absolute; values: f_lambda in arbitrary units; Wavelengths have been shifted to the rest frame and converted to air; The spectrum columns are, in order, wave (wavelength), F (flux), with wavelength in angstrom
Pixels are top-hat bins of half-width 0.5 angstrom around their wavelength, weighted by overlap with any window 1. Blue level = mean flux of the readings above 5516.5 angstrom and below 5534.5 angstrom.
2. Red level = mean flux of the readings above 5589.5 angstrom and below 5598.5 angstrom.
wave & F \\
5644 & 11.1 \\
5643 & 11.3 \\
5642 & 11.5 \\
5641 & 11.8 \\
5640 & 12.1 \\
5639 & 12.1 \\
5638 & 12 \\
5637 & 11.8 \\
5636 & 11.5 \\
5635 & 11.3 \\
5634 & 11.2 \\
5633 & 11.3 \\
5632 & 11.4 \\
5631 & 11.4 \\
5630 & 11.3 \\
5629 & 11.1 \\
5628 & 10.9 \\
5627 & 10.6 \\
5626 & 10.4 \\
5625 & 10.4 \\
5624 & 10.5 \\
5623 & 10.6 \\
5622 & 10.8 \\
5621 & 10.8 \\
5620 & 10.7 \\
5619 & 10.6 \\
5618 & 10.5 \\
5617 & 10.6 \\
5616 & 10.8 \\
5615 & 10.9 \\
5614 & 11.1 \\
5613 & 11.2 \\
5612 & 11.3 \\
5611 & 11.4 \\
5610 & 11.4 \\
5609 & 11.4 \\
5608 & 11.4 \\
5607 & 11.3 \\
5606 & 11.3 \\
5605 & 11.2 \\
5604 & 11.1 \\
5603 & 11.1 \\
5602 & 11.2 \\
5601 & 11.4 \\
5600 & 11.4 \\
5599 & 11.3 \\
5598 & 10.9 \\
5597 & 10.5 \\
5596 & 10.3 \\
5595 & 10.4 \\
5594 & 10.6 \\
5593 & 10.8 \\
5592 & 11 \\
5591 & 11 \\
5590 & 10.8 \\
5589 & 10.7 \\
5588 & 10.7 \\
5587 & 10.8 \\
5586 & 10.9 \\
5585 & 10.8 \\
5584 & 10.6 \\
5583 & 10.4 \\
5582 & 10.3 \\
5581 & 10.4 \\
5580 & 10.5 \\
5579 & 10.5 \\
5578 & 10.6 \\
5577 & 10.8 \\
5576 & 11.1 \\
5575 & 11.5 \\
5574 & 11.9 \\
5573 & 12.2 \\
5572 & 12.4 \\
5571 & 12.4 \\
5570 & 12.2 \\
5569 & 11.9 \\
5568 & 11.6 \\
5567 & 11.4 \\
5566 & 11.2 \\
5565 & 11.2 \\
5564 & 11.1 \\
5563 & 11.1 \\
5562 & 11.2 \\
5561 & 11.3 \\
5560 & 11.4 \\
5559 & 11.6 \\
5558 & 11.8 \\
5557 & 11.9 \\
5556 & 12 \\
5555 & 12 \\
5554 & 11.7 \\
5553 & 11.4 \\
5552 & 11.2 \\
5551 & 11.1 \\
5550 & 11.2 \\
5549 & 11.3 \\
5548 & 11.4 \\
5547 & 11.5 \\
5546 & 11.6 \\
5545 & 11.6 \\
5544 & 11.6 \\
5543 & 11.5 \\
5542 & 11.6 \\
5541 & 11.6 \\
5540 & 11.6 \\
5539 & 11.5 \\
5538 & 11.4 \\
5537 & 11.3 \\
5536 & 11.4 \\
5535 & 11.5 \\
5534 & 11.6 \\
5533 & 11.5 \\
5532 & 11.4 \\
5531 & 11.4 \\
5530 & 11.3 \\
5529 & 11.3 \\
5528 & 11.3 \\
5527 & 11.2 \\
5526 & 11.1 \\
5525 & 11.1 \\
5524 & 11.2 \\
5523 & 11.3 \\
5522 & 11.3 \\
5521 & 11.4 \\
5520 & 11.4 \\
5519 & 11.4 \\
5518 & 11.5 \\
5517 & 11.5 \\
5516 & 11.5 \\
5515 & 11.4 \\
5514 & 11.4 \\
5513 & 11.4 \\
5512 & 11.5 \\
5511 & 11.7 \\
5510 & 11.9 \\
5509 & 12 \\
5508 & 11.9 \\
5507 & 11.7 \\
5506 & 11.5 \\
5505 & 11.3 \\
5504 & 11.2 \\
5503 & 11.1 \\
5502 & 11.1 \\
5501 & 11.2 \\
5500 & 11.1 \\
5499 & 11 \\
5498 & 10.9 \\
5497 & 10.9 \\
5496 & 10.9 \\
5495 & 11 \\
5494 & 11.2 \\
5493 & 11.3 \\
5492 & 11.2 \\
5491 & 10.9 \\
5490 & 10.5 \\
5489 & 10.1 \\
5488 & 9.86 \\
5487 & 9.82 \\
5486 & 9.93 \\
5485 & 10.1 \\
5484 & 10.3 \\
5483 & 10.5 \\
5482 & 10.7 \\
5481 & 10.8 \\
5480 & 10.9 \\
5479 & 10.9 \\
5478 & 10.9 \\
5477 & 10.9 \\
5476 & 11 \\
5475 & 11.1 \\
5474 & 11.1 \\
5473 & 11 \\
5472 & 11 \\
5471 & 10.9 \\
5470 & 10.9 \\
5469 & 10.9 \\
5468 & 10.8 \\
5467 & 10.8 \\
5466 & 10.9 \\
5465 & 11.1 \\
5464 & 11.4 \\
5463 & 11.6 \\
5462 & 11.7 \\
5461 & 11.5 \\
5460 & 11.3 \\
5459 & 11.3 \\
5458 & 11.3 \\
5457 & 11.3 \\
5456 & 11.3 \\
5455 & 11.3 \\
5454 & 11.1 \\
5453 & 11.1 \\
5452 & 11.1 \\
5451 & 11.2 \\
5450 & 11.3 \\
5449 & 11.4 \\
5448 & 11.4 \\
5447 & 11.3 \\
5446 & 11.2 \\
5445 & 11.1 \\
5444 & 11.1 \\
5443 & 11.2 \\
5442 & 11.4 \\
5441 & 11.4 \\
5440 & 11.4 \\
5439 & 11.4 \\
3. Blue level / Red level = 1.06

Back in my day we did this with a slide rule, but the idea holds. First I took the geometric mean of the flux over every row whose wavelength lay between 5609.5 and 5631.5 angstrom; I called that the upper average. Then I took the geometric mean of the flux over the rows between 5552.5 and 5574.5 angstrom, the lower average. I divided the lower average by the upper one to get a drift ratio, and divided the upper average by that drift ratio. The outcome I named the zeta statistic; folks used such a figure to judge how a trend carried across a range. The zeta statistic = 10.1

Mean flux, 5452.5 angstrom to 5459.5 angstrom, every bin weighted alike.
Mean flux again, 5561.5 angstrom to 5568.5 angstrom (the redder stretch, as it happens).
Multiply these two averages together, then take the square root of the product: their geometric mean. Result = 11.25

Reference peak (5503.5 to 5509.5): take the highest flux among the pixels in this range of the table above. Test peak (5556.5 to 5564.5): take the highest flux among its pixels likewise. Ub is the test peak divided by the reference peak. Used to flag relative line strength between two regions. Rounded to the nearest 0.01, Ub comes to 0.99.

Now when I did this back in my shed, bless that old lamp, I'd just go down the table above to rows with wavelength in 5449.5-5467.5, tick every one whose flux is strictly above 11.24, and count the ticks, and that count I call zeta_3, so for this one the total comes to 11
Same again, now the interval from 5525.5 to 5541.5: 14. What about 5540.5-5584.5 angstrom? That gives 27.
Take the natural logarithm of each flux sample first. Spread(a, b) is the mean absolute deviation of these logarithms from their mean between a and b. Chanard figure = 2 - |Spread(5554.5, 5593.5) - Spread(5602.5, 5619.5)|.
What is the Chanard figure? 1.98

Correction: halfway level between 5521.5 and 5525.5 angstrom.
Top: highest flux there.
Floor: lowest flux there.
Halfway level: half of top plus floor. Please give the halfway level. 11.2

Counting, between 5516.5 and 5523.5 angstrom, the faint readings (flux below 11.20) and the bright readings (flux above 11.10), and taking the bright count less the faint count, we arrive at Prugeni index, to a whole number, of 7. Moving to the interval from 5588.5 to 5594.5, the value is -6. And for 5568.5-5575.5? 7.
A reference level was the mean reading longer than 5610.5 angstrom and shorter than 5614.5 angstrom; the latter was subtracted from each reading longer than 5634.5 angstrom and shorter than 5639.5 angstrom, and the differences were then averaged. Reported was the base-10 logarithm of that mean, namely -0.31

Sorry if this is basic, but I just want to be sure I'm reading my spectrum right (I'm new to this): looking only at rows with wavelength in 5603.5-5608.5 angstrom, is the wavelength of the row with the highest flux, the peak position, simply 5608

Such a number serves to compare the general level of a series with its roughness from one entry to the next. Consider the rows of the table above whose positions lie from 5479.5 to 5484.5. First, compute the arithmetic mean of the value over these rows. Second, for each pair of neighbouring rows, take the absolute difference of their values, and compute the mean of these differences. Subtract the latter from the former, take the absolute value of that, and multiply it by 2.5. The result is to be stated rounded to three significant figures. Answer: 26.2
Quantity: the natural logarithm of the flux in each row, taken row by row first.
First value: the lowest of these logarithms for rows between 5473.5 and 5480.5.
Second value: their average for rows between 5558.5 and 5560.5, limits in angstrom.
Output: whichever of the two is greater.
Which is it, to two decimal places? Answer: 2.44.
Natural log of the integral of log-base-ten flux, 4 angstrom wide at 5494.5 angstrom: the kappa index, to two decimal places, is 1.43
